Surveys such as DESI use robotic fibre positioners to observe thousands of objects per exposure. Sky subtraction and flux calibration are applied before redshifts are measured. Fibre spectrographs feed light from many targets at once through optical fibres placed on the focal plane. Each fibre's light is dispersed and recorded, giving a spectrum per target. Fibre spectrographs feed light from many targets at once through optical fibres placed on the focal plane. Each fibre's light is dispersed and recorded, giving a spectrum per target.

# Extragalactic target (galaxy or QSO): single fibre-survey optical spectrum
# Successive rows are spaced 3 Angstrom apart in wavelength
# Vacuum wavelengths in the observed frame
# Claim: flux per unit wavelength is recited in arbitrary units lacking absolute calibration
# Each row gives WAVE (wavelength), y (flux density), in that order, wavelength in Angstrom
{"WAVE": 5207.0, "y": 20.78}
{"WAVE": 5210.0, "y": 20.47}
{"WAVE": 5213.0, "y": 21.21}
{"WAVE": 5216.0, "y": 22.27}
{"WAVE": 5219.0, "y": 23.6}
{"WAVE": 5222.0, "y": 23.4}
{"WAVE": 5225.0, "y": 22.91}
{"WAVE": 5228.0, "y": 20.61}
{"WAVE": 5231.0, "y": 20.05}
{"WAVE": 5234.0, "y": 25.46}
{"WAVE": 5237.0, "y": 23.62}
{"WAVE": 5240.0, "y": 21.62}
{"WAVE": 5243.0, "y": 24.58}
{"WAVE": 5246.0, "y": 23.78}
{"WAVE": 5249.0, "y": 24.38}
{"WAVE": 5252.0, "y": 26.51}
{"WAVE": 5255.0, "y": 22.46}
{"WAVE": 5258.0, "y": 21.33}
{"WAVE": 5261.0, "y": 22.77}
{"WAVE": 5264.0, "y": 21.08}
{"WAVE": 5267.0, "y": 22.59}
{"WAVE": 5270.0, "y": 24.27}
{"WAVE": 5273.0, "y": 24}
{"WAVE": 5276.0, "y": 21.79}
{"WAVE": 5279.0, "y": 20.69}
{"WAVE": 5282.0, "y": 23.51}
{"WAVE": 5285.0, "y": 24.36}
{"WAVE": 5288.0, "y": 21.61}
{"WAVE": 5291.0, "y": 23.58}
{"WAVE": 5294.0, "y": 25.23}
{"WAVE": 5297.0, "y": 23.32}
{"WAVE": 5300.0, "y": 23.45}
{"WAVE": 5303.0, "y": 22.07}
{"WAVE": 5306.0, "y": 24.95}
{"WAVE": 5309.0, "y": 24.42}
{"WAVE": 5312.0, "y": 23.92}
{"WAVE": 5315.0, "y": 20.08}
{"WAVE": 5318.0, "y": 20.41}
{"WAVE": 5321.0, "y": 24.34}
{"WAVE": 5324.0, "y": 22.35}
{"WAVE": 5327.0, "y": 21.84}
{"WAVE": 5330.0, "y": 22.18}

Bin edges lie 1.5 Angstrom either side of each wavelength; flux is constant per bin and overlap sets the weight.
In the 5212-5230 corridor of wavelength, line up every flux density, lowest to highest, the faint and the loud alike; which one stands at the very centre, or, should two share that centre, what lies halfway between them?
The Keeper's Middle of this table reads 22.59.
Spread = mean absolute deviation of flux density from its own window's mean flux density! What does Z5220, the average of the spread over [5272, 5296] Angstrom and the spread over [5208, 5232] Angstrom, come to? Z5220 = 1.26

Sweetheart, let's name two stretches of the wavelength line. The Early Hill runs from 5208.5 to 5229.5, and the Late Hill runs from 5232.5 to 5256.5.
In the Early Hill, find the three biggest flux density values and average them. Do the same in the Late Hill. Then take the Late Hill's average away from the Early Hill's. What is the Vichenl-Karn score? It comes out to -2.21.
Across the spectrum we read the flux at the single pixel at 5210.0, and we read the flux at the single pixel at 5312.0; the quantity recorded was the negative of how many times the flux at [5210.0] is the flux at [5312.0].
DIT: -0.86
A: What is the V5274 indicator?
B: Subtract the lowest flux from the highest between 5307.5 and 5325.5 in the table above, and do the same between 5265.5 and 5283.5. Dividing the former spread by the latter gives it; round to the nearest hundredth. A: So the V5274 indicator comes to 1.21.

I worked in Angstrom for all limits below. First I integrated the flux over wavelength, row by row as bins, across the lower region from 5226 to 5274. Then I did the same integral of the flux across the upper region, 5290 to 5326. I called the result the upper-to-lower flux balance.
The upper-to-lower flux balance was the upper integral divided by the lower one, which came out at 0.75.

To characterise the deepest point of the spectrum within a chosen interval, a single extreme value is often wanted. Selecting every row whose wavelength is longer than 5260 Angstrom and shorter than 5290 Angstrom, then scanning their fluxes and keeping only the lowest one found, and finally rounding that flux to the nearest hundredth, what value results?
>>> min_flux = 20.69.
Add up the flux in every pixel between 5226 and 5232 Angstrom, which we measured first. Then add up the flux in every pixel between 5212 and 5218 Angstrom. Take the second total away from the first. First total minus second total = -3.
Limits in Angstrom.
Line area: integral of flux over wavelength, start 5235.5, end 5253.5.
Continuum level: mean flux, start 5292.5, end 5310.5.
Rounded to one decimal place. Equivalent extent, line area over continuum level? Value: 18.1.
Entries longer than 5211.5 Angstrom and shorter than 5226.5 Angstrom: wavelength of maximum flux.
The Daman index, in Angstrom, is 5219.0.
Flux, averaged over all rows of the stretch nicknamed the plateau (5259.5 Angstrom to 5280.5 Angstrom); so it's 22.5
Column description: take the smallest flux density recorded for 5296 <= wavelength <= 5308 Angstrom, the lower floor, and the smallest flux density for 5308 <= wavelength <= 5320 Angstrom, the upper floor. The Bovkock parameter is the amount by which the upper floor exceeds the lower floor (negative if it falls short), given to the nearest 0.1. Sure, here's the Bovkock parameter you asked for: -2.0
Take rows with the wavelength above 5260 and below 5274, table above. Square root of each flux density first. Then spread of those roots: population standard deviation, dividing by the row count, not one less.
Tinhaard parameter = 0.120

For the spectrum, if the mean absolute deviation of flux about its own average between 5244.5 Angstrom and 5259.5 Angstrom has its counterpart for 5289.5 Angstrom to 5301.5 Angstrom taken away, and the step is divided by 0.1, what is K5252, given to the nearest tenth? 7.7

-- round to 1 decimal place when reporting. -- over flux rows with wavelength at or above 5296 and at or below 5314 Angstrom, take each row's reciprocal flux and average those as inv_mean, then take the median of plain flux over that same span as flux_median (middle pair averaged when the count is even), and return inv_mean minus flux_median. -23.6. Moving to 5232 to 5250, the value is -24.0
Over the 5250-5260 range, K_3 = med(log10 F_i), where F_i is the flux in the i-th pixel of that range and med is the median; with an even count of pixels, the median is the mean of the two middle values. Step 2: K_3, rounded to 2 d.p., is 1.35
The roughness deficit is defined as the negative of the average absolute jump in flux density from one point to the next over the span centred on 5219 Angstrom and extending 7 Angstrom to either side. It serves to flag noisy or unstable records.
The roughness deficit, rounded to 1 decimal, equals -0.8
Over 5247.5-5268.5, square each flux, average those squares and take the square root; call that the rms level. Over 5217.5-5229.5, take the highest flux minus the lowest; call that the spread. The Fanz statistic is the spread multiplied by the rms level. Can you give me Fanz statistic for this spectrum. 69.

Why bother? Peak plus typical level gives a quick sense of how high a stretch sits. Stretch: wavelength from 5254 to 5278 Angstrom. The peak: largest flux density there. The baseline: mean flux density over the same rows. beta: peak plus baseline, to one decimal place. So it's 46.8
